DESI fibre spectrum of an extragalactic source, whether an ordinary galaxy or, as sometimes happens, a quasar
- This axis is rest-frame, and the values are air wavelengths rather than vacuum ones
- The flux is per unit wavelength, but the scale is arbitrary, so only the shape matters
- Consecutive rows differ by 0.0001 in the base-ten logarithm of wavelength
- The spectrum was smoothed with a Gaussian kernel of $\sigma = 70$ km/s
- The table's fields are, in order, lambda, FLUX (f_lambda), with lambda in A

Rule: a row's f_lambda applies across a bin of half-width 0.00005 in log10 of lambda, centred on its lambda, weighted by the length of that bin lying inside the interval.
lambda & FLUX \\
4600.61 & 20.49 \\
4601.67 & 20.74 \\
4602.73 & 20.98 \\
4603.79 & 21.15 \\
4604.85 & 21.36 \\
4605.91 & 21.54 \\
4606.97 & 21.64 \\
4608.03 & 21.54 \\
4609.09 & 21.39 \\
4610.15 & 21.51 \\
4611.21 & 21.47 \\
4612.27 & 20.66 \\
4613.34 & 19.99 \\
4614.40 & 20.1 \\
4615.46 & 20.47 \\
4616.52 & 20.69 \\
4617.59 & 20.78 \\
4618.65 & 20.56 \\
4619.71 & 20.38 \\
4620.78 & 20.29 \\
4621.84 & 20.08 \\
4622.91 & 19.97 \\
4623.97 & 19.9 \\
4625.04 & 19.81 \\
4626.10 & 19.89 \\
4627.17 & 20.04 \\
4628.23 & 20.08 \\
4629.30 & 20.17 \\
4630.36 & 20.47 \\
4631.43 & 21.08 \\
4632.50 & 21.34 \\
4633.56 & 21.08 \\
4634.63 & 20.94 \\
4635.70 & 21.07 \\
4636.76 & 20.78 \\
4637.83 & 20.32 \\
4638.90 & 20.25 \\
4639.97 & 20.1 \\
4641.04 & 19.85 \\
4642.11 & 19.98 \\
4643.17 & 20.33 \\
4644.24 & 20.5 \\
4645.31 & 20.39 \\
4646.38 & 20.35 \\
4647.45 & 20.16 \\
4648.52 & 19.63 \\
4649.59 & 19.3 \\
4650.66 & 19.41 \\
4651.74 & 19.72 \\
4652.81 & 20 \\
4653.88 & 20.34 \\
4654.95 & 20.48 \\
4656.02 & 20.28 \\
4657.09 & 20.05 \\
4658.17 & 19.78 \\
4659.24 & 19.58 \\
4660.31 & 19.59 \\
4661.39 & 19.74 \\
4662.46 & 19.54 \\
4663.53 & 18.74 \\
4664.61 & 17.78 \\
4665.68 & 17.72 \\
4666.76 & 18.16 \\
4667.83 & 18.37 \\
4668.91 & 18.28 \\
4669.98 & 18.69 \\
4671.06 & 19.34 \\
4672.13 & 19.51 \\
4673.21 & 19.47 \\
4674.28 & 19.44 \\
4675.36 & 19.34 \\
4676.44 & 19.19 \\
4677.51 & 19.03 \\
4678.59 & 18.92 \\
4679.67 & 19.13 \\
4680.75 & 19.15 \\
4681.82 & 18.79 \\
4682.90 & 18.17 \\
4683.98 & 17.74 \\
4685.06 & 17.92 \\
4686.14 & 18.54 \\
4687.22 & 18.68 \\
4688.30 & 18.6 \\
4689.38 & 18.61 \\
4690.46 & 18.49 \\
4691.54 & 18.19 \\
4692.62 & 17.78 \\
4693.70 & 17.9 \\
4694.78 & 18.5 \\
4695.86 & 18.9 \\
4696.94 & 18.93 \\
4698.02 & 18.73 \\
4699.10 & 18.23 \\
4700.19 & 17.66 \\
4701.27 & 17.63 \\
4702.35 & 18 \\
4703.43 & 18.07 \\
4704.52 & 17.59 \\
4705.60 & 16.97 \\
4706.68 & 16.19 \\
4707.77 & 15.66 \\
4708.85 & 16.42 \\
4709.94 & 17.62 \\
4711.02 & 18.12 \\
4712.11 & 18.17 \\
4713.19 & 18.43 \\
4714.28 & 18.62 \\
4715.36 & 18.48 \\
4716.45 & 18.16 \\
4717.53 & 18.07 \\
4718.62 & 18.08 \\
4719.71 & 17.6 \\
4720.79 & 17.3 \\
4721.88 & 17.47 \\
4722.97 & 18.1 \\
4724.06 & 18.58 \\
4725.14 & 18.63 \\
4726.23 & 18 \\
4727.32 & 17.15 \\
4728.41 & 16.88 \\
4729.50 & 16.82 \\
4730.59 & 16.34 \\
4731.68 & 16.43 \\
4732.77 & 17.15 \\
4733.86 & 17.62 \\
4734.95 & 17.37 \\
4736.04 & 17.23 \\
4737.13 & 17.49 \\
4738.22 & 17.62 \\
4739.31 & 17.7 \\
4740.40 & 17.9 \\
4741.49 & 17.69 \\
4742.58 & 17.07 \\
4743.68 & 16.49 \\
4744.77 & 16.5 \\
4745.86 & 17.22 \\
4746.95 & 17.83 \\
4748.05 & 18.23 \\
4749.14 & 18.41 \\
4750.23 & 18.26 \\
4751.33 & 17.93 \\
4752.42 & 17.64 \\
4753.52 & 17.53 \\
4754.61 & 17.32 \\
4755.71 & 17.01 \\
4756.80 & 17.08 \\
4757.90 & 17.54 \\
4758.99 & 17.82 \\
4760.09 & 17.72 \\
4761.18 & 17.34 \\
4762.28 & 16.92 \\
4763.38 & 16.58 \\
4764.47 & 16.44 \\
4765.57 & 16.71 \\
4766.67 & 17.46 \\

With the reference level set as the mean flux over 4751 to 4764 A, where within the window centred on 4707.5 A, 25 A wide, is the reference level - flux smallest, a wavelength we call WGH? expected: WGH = 4696.94 A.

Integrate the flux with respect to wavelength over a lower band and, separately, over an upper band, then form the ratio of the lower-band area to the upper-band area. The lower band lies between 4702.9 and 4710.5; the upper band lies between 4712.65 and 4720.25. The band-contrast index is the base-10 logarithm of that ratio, -0.032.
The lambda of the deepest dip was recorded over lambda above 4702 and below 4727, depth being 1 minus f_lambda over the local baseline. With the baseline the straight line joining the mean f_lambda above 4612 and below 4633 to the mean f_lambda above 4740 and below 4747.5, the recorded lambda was 4707.77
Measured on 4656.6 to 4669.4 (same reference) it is 4665.68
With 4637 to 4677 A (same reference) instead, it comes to 4665.68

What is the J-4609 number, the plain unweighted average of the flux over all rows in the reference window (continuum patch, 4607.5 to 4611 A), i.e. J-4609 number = 21.5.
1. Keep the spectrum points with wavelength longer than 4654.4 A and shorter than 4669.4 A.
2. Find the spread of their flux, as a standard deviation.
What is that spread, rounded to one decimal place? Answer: 0.9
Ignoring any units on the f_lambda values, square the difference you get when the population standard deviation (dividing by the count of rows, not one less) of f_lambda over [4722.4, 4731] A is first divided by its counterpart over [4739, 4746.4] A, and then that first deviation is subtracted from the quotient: 0.5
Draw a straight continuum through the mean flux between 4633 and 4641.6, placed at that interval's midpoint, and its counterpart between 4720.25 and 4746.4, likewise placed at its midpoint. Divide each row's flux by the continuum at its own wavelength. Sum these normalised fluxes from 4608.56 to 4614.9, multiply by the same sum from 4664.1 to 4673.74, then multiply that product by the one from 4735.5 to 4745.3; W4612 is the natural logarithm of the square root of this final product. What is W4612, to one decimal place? 3.1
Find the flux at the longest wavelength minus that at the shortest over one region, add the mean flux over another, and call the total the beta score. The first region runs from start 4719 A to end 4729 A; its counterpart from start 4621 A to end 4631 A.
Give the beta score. 19.3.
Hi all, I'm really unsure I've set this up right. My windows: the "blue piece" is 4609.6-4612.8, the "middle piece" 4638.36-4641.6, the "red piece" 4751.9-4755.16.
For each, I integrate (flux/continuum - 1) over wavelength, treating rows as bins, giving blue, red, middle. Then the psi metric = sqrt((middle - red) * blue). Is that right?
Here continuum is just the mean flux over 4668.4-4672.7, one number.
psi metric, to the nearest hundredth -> 0.41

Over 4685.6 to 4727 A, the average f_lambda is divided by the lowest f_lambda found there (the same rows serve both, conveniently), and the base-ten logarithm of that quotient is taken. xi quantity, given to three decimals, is 0.060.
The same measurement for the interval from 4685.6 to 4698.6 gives 0.017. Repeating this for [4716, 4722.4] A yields 0.012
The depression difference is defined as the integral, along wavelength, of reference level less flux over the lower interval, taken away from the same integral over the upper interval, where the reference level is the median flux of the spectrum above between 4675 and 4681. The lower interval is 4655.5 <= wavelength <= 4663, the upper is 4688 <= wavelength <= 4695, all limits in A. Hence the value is 11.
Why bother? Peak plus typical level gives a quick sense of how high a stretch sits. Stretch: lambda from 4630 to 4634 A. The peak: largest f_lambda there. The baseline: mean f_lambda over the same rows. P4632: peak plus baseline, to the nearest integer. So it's 42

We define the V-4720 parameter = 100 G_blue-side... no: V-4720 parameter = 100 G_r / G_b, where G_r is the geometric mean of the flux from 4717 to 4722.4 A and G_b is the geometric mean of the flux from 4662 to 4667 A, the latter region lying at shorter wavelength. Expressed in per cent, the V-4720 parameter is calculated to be 96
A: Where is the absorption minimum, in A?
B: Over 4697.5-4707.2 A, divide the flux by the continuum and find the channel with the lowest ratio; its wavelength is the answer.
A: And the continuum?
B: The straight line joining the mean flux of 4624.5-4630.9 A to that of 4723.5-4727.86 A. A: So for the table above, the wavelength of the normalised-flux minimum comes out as 4706.68 A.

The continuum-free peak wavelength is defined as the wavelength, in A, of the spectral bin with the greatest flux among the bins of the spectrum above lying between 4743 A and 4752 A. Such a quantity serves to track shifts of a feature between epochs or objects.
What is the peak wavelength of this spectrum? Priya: 4749.14 A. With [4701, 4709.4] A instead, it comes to 4703.43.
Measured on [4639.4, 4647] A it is 4644.24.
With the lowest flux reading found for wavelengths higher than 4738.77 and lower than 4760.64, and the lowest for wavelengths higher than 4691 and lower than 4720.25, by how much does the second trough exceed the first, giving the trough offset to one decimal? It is -0.8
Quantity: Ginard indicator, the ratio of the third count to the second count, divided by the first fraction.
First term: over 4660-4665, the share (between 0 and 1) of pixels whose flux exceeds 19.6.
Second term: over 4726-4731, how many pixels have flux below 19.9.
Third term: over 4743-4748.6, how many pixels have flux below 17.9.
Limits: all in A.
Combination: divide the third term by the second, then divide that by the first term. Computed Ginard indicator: 4.0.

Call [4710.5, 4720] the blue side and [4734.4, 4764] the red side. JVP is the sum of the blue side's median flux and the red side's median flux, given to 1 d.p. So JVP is 35.7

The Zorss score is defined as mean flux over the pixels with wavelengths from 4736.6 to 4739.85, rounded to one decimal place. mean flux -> 17.6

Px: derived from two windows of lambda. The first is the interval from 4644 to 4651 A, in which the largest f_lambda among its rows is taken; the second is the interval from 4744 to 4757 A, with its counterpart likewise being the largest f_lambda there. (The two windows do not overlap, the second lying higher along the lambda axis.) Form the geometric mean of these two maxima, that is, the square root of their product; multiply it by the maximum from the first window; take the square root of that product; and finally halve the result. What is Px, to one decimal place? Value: 10.0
